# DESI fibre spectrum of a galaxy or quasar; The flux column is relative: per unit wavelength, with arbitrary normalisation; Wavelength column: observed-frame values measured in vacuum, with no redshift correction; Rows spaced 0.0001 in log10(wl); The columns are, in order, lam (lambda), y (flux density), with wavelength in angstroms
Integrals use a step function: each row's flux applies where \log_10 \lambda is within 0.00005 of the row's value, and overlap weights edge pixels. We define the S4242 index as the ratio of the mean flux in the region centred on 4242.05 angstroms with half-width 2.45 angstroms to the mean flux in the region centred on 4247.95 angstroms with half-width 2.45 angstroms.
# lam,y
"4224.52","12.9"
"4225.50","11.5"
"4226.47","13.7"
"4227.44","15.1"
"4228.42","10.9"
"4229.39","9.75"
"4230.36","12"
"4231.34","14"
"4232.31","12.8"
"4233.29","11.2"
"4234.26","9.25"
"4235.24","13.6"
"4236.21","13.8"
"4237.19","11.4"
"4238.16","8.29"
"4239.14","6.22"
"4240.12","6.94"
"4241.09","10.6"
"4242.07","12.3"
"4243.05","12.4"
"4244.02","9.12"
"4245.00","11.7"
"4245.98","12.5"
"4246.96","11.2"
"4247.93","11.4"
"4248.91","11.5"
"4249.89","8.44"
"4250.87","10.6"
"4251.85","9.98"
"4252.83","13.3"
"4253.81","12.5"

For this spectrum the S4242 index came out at 0.93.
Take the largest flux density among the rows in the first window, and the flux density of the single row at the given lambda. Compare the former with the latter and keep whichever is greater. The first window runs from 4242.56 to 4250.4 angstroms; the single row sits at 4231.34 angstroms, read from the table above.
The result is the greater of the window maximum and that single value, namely 14.0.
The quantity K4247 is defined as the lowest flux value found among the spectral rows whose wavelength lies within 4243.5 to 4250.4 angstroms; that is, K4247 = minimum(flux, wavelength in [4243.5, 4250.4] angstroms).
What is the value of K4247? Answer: 8.44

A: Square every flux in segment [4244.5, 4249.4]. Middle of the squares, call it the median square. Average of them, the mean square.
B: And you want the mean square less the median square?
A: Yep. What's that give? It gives 4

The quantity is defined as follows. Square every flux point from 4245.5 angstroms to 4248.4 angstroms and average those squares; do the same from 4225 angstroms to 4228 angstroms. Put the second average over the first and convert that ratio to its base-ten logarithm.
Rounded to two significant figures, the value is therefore 0.12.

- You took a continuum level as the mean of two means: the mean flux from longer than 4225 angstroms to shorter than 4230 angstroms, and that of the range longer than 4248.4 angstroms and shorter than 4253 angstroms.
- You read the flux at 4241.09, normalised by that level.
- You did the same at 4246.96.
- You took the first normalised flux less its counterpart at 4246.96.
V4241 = -0.1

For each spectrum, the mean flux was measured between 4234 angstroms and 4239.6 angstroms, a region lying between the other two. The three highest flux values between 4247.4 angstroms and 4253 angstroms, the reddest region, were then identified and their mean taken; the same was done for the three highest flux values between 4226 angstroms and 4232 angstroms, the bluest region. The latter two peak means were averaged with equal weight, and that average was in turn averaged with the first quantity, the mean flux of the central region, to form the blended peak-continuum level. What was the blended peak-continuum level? 11.8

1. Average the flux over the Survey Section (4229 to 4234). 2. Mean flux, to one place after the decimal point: 11.9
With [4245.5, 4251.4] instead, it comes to 10.9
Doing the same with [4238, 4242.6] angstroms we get 8.9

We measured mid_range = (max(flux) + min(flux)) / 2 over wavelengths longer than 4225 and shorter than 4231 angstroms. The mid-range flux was 12.4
